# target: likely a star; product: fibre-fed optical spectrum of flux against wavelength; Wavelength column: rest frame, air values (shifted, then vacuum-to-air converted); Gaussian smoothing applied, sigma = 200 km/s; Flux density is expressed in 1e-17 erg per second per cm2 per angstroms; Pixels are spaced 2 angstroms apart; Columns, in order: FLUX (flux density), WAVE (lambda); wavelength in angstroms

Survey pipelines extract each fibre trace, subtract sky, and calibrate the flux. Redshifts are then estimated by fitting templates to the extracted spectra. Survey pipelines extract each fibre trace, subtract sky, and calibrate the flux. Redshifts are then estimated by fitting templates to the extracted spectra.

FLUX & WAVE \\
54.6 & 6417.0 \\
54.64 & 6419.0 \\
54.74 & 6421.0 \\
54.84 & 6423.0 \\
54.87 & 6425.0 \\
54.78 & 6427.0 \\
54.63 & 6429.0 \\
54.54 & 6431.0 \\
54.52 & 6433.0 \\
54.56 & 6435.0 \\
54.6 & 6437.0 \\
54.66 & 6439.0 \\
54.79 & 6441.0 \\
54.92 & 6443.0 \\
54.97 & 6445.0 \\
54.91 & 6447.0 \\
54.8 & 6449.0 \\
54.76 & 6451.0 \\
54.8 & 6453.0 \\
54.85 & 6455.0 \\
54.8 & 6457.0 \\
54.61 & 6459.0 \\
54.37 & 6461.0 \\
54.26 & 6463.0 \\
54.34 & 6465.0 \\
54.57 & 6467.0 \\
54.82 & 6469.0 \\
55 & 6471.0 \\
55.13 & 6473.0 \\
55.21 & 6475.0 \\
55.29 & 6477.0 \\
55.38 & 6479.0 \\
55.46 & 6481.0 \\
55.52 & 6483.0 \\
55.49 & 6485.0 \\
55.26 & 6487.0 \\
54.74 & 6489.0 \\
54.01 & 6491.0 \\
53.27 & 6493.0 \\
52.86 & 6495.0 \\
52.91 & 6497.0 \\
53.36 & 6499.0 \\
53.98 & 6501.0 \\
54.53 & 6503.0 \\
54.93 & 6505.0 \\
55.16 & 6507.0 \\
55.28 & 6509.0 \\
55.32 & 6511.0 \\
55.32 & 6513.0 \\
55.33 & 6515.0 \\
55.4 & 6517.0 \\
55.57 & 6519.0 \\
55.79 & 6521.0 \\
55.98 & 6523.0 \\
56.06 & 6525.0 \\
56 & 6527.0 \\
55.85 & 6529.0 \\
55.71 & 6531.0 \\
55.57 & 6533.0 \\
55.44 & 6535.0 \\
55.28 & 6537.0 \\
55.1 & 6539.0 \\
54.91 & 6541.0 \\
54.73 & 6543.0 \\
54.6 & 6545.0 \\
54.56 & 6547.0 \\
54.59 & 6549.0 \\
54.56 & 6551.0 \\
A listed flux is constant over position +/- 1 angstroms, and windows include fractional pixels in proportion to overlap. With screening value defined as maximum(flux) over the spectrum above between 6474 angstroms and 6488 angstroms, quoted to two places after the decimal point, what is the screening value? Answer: 55.52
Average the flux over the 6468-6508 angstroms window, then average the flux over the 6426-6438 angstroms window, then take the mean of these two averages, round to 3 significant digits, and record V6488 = 54.6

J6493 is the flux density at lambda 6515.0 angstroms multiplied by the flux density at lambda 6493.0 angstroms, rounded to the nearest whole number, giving 2947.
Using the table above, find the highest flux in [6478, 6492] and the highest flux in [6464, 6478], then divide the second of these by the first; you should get 0.996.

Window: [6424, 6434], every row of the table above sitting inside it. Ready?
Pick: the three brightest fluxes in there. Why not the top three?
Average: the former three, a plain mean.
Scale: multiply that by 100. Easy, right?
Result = 5476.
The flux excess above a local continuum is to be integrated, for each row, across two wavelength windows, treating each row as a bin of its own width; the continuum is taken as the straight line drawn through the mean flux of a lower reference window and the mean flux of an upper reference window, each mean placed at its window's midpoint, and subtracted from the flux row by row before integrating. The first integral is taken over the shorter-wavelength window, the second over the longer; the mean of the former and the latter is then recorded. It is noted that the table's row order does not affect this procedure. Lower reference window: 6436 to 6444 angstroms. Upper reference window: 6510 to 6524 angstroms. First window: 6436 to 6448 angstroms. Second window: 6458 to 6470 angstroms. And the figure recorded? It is -2.7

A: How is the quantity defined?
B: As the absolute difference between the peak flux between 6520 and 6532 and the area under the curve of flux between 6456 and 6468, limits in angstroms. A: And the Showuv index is 597.8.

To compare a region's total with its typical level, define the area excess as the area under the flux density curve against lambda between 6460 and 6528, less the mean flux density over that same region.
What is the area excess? 3677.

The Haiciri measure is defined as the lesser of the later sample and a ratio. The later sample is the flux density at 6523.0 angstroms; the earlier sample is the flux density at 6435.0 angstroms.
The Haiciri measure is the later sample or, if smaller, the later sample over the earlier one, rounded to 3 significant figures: 1.03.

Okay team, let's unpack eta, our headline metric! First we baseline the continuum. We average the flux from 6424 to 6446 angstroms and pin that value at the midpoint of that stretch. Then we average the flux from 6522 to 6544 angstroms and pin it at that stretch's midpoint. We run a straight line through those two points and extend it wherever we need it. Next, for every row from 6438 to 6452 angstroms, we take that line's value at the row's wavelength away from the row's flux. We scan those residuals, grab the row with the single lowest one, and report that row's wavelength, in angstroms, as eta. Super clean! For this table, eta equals 6439.0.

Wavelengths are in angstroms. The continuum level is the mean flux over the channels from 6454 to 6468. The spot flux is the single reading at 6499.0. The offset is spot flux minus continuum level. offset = -1.2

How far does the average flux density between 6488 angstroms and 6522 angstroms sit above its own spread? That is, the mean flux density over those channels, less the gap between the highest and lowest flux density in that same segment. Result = 51.6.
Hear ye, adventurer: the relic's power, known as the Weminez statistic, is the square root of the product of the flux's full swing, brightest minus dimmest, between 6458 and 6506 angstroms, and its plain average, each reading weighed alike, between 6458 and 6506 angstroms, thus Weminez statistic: 12.0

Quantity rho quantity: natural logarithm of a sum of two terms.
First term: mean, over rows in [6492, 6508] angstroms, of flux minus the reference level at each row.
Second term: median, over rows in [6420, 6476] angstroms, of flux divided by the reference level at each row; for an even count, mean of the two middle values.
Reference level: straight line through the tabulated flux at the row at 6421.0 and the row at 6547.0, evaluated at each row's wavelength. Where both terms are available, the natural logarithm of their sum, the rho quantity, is -1.4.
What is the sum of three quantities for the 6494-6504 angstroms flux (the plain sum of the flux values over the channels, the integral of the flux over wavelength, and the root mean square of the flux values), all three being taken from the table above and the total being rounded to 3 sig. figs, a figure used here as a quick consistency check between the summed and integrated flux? 856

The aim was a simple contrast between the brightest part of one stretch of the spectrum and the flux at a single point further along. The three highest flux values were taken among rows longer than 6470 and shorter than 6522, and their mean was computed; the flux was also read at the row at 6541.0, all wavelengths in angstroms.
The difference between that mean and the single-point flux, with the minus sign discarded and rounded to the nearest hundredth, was 0.72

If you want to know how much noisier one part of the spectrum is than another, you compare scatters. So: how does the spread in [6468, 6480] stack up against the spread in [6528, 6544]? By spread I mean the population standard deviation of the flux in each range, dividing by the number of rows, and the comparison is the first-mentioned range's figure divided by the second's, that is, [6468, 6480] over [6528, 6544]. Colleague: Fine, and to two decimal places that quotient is 0.51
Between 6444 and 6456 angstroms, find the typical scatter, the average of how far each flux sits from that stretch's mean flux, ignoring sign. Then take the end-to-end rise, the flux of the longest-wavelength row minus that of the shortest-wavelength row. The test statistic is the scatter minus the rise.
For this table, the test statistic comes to 0.2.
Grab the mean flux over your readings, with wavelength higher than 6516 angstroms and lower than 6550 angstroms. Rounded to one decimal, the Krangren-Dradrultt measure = 55.4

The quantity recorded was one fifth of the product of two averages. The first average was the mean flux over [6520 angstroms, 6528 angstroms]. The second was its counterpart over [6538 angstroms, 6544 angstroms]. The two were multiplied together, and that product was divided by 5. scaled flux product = 615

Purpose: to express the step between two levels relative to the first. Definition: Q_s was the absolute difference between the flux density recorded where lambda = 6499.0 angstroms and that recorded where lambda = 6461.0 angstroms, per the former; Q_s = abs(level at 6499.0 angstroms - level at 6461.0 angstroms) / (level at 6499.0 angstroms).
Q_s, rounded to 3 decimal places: 0.019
